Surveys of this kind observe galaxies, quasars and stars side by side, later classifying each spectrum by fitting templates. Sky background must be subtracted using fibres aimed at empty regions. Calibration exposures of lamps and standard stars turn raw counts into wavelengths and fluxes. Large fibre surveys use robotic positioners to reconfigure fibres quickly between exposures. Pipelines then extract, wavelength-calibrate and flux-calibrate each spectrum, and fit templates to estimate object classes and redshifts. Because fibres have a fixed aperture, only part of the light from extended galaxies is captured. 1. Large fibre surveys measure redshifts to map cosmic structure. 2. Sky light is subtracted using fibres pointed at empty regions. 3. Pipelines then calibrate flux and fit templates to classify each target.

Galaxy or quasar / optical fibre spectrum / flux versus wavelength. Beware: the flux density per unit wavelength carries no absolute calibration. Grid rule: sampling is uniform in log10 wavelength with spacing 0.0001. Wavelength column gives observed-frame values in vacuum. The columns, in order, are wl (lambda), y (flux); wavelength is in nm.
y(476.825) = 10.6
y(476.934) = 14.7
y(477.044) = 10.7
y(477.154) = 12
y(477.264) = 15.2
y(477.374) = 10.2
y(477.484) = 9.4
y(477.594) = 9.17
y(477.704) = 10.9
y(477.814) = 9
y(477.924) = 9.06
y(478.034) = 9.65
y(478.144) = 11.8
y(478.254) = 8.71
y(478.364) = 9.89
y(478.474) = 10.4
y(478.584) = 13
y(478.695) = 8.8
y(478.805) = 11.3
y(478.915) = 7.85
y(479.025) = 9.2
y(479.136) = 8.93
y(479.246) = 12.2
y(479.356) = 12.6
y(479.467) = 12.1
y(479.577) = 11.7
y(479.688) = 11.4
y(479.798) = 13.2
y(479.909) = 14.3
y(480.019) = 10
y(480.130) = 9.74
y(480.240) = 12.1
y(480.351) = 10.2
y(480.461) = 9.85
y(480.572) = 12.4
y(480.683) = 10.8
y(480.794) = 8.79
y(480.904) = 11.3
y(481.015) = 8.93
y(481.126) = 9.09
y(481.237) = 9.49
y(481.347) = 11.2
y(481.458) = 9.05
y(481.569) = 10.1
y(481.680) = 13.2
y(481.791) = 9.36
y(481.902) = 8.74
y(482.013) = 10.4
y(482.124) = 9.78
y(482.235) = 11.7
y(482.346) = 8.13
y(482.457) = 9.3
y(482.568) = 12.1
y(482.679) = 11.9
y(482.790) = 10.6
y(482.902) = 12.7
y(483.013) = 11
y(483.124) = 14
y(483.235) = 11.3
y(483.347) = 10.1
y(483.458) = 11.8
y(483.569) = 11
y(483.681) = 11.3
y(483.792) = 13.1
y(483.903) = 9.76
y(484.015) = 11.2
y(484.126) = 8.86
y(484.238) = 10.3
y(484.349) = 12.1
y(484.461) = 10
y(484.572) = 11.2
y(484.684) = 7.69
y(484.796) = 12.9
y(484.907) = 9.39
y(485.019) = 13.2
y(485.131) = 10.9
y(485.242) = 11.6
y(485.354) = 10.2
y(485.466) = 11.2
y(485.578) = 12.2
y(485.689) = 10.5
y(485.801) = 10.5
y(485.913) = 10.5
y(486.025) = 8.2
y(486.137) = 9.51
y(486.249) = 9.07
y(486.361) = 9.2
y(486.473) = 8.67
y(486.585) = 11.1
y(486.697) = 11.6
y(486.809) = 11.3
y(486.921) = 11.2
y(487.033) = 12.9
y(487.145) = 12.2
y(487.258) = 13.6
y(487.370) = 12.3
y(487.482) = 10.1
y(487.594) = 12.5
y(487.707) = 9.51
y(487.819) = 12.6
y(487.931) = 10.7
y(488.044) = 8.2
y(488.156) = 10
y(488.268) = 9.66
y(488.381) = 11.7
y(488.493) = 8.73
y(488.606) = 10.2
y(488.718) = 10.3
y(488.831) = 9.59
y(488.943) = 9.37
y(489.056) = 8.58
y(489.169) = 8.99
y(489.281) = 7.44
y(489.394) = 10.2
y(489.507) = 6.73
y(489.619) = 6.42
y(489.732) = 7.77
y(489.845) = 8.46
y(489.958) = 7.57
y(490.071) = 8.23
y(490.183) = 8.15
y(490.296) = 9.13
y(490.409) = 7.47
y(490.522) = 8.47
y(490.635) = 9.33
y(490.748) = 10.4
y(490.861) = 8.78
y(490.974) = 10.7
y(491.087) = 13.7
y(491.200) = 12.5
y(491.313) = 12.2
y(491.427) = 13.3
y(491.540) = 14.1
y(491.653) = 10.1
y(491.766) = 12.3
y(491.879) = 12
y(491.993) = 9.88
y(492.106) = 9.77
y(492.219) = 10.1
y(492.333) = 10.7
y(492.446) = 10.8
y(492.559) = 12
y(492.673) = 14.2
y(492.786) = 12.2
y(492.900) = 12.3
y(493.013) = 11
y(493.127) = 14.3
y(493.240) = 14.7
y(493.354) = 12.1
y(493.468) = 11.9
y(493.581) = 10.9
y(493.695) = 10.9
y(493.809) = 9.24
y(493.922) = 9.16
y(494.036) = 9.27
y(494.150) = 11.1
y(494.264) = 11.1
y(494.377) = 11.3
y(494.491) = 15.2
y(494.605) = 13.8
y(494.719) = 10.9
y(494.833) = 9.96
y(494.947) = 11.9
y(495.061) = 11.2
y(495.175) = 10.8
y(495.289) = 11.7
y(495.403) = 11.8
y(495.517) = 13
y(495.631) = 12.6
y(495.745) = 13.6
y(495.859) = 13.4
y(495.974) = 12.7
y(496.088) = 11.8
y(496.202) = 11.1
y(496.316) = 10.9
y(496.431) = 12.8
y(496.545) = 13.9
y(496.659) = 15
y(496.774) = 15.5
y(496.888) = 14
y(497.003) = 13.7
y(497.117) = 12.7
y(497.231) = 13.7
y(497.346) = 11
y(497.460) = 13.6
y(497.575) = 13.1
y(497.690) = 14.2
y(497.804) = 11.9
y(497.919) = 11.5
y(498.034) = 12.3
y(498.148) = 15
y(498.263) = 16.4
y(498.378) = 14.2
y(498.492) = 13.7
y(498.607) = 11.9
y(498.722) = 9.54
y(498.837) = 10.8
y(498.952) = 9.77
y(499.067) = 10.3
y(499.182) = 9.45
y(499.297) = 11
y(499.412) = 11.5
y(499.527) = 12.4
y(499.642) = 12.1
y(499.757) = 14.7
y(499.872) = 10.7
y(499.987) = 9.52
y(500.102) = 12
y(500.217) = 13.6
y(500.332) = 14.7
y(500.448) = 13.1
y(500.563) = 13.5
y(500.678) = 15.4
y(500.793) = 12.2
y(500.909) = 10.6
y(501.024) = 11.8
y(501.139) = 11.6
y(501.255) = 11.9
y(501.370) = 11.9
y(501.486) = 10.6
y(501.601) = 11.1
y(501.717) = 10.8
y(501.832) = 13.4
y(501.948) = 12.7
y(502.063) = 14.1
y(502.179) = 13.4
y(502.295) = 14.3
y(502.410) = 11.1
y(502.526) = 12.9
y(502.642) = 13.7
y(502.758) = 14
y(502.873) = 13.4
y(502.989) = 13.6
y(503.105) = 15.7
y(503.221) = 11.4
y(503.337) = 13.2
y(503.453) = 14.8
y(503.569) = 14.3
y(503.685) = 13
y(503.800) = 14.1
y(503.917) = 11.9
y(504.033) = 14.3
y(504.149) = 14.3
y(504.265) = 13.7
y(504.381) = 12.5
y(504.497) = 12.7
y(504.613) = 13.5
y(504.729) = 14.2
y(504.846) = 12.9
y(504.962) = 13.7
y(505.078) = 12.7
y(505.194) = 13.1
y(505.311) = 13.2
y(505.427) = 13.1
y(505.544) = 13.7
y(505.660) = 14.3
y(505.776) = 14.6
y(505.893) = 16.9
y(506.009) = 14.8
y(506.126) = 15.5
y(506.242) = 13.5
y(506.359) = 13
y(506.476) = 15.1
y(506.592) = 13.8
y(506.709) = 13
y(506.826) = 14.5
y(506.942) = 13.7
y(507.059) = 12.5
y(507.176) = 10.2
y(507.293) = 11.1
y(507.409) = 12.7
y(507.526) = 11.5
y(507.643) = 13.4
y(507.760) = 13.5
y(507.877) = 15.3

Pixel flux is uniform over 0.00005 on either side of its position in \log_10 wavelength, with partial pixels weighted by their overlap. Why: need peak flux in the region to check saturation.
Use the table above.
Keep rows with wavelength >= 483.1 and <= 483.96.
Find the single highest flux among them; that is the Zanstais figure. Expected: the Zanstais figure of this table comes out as 14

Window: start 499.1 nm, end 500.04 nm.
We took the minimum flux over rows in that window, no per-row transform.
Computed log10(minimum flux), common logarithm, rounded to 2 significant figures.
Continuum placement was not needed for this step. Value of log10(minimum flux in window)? 0.98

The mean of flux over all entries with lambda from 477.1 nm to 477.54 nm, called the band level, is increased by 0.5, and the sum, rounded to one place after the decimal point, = 12.2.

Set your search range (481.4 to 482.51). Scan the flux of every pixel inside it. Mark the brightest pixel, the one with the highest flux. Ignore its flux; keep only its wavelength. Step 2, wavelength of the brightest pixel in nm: 481.680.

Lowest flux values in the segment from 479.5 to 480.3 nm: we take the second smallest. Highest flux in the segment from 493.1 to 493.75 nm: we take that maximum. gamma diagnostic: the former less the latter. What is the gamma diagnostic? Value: -5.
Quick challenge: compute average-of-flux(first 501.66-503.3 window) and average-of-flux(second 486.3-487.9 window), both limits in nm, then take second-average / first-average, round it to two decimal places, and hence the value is 0.86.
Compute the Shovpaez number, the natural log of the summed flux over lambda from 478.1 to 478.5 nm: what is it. 3.71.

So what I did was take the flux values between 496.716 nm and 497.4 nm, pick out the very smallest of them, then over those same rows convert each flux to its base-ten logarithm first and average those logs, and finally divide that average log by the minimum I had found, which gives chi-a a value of 0.102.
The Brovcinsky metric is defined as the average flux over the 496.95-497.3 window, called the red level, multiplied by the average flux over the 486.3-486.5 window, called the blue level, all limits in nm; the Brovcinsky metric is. 119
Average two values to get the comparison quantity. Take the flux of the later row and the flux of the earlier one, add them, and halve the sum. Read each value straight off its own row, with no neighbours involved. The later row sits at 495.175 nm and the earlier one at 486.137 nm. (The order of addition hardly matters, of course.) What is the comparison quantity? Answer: 10.2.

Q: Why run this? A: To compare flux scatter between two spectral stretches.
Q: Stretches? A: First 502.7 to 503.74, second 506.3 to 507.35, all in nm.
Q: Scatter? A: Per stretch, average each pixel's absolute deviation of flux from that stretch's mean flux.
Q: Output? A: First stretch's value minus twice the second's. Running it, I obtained -1.42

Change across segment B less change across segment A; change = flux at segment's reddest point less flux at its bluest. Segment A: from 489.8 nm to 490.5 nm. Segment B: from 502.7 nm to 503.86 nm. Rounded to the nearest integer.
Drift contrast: 1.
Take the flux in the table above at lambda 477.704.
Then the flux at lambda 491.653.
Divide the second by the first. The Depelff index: 0.93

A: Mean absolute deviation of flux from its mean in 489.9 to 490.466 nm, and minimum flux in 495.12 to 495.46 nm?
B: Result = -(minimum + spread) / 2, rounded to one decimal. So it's -5.6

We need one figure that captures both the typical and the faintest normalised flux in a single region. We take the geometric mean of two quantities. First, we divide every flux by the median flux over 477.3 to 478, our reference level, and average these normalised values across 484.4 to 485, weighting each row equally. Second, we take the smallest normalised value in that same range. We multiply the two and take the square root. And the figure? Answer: 0.96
